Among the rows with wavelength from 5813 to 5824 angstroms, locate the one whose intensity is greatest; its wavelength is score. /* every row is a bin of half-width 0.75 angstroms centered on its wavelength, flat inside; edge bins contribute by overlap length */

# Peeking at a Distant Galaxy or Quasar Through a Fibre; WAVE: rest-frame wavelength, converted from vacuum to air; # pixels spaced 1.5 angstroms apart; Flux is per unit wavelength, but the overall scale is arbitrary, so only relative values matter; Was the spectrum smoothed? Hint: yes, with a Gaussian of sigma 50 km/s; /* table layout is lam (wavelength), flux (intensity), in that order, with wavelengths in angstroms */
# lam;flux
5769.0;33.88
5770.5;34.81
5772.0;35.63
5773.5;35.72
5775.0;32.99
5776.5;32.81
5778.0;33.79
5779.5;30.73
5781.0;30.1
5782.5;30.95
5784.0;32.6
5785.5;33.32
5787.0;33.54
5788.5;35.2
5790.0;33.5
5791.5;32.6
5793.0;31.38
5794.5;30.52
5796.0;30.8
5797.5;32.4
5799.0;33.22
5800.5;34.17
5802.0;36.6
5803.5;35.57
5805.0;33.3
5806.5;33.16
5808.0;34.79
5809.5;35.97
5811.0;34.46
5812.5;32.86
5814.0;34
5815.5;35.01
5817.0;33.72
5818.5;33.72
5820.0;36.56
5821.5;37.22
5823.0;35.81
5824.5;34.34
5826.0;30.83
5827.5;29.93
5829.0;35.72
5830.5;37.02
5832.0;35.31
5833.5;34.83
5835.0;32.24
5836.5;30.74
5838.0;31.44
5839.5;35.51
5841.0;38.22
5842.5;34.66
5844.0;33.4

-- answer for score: 5821.5 angstroms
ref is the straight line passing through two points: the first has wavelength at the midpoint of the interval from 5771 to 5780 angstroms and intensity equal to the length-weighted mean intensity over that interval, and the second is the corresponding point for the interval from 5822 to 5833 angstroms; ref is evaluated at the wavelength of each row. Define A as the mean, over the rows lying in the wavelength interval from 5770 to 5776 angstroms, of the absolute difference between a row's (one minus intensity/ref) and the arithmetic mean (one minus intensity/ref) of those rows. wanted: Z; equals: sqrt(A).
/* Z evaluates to 0.164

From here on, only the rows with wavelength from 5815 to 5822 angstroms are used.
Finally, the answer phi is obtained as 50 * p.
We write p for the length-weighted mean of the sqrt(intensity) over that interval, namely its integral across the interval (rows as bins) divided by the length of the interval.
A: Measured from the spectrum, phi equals 297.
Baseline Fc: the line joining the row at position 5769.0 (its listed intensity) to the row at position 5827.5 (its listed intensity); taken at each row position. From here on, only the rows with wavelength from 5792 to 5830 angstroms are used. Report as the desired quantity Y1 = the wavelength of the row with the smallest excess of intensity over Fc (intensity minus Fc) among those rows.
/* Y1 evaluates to 5794.5 angstroms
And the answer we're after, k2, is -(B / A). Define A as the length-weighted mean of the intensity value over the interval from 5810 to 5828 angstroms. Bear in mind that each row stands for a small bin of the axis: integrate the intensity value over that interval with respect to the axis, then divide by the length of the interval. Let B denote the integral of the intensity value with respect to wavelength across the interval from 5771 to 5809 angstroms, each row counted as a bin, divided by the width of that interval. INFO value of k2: -0.97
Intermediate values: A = 34.1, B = 33.2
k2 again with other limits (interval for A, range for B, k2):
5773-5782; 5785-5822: -1.04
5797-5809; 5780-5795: -0.95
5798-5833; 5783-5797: -0.94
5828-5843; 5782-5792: -0.96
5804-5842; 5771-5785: -0.96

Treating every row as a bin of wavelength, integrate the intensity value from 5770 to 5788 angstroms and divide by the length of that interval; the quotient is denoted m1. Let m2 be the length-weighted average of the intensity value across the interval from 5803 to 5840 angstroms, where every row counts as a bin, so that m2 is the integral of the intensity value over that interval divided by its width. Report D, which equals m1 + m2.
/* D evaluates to 67.2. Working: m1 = 33.1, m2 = 34.1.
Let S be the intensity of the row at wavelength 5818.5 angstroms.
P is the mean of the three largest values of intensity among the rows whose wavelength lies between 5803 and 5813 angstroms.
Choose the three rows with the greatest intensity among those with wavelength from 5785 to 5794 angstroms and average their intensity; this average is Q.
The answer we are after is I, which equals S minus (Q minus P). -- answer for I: 35.1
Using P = 35.4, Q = 34.1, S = 33.72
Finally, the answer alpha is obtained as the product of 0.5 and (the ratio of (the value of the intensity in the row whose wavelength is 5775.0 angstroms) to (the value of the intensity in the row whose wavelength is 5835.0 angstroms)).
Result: 0.512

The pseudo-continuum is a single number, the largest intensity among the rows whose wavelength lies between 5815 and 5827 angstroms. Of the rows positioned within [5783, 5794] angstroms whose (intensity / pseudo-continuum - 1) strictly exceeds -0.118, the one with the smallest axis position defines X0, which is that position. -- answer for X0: 5785.5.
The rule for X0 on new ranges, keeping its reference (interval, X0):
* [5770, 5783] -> 5770.5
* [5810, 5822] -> 5811.0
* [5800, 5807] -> 5800.5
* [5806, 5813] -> 5806.5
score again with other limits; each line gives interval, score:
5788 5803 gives 5802.0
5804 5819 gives 5809.5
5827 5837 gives 5830.5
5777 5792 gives 5788.5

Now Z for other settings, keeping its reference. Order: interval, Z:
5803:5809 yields 0.169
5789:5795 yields 0.177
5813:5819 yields 0.115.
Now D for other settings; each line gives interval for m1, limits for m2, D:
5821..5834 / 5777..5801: 66.9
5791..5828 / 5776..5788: 66.0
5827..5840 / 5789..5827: 67.5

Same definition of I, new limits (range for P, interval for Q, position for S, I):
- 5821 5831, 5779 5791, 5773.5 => 38.3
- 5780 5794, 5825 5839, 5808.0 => 32.9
